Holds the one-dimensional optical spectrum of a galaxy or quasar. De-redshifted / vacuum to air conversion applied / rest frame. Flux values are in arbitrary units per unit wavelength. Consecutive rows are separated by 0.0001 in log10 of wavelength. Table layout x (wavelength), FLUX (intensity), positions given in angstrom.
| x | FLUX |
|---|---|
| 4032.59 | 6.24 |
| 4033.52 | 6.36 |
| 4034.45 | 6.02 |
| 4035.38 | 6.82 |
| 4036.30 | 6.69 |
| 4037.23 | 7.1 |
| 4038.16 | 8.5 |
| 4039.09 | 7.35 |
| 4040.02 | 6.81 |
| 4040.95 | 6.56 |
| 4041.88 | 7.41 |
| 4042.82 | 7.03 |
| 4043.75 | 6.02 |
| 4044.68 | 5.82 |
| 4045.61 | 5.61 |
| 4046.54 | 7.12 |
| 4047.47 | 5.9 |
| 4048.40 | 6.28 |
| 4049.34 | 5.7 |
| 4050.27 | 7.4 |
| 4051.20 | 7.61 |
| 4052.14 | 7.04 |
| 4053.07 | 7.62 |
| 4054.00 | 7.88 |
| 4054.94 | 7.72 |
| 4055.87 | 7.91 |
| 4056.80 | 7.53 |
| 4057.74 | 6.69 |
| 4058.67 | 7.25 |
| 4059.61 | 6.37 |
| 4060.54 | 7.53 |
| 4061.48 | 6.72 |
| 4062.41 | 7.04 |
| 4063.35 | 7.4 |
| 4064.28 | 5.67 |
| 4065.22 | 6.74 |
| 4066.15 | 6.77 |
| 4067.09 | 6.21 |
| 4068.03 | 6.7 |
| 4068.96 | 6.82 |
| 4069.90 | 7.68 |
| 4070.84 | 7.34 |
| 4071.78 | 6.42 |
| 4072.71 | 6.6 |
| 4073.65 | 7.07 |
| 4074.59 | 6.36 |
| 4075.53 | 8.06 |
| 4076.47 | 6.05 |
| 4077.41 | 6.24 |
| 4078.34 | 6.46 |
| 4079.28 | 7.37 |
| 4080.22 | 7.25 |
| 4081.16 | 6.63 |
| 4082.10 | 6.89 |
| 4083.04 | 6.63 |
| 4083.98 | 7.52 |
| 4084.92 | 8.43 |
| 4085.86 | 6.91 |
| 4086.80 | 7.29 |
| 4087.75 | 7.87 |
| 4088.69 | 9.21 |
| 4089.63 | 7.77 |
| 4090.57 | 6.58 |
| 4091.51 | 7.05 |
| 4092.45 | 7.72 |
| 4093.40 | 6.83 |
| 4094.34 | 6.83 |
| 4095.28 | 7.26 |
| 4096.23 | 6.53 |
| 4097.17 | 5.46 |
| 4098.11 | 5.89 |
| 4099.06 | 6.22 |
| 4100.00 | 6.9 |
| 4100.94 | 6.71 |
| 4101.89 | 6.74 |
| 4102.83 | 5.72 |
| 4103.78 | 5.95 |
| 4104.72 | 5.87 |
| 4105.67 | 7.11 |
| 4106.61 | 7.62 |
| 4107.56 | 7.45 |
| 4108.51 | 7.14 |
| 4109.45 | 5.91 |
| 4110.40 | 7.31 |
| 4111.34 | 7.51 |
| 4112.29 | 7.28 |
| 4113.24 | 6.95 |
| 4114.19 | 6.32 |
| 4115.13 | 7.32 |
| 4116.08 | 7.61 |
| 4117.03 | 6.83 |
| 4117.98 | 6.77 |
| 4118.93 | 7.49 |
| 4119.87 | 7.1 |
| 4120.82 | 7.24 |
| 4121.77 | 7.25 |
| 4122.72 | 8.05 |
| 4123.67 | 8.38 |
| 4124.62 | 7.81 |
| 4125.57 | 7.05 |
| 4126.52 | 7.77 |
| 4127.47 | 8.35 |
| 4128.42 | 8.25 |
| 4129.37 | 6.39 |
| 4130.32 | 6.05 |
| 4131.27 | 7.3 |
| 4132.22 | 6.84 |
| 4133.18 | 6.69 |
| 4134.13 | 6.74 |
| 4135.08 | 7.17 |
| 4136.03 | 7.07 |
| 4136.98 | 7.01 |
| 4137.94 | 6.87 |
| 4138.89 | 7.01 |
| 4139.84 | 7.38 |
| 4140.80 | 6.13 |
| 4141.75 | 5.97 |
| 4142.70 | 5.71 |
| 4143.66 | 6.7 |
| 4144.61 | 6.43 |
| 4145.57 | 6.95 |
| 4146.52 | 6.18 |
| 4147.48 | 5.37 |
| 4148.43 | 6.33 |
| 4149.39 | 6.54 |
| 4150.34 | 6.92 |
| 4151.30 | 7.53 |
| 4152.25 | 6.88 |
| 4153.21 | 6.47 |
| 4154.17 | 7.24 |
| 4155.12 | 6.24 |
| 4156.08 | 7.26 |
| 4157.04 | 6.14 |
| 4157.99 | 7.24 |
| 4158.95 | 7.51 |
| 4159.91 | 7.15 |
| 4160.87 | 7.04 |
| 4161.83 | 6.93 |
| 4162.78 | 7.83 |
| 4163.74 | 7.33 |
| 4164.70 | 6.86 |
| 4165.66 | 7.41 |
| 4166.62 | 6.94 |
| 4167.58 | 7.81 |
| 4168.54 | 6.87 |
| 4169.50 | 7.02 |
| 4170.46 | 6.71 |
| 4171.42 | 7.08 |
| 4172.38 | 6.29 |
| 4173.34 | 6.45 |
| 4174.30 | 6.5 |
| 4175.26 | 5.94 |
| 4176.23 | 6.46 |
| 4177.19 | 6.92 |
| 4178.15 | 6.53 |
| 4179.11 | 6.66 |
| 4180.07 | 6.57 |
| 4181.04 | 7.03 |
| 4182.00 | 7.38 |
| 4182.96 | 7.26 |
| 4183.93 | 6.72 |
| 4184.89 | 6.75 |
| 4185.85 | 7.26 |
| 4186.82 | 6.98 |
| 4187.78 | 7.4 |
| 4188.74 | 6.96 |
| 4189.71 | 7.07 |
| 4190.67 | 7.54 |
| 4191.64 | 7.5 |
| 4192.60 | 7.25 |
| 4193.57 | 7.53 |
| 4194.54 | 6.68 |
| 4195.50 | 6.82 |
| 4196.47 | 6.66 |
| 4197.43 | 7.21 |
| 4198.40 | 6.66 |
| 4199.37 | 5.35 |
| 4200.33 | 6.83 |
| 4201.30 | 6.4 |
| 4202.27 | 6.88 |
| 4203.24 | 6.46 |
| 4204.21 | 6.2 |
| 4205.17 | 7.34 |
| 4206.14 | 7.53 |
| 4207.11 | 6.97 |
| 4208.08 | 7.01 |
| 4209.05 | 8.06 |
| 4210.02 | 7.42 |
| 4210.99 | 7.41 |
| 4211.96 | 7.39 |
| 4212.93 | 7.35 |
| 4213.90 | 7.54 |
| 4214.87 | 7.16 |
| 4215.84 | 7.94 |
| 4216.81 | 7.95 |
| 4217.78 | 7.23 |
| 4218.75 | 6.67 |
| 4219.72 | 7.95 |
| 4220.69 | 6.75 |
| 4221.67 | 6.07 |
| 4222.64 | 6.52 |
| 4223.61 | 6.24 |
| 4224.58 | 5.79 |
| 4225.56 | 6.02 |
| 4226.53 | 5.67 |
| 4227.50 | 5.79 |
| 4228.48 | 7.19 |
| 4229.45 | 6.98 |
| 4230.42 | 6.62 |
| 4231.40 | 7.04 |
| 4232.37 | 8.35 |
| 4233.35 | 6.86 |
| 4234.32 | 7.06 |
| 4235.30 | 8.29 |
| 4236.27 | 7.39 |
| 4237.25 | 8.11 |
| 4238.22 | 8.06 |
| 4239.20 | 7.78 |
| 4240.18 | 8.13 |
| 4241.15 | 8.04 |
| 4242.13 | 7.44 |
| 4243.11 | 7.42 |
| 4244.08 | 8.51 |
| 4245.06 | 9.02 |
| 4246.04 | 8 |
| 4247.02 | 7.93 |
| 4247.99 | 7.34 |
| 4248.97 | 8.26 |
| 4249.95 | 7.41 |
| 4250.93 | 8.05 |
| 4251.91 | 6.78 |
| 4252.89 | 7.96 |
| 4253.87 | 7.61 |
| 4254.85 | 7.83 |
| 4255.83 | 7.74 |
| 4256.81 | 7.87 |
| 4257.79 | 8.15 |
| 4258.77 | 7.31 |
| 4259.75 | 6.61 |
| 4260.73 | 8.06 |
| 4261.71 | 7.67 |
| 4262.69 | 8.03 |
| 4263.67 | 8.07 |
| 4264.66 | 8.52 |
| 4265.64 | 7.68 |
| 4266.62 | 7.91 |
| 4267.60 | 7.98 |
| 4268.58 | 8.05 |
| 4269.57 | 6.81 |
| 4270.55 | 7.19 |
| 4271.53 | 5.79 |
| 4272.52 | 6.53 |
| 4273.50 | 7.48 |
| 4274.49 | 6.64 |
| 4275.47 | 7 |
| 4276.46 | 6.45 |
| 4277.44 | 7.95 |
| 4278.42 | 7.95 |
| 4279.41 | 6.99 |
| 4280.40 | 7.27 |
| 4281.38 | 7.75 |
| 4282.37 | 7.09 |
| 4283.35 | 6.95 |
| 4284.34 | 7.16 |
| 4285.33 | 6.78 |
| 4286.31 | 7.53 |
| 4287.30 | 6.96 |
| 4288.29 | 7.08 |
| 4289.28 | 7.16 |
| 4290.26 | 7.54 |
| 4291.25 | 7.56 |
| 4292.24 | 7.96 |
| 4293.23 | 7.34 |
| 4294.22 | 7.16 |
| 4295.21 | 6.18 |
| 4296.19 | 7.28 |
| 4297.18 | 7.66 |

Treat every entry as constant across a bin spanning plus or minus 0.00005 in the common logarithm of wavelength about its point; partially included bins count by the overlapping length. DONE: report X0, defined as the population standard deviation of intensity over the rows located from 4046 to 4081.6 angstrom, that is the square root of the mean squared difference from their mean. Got 0.6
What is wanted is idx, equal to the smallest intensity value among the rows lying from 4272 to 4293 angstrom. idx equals 6.45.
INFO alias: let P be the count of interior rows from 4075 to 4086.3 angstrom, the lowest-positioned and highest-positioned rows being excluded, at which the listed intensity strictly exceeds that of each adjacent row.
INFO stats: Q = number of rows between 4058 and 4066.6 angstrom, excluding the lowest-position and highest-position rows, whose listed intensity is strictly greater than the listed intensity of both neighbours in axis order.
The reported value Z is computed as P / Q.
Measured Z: 1.5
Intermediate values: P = 3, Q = 2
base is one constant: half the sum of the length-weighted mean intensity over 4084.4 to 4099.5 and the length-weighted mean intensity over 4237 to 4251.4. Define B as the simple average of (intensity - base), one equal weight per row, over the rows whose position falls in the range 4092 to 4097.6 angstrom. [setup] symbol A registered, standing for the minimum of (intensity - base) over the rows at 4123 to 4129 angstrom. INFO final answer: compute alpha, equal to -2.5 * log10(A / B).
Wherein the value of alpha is 0.5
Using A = -0.49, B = -0.77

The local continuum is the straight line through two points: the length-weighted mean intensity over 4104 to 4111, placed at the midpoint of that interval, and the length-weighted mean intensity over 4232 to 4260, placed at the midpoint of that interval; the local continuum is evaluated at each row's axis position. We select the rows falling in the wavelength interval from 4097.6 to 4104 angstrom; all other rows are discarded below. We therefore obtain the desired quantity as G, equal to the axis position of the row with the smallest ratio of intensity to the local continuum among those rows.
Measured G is 4102.83 angstrom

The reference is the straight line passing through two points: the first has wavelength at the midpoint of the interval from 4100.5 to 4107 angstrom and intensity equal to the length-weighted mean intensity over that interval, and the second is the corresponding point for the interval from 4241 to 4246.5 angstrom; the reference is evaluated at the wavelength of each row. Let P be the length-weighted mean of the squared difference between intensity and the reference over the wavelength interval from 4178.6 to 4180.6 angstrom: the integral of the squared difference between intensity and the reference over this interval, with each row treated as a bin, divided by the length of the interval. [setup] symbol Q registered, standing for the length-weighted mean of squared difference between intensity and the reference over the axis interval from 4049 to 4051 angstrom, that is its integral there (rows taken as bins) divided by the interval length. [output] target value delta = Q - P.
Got 0.9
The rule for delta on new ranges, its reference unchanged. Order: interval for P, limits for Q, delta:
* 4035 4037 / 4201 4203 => -0.1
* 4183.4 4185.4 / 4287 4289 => 1.9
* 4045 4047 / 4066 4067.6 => -0.6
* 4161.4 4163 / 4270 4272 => 3.7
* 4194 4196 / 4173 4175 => 0.2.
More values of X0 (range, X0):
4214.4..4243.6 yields 0.8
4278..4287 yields 0.4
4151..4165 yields 0.5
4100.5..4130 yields 0.7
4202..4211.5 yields 0.5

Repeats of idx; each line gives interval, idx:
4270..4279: 5.79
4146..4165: 5.37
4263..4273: 5.79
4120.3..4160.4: 5.37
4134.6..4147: 5.71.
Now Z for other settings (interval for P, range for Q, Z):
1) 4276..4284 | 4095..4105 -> 0.3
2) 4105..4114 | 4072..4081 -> 0.7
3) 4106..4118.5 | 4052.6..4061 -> 0.7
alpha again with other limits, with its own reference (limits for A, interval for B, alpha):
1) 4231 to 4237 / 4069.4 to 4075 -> -0.1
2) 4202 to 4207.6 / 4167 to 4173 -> -0.9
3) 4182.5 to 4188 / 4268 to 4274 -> -0.4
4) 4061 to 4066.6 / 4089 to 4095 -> -1.6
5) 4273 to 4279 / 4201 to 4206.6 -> -0.4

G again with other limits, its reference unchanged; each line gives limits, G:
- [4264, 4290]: 4271.53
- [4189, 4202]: 4199.37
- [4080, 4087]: 4083.04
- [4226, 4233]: 4226.53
